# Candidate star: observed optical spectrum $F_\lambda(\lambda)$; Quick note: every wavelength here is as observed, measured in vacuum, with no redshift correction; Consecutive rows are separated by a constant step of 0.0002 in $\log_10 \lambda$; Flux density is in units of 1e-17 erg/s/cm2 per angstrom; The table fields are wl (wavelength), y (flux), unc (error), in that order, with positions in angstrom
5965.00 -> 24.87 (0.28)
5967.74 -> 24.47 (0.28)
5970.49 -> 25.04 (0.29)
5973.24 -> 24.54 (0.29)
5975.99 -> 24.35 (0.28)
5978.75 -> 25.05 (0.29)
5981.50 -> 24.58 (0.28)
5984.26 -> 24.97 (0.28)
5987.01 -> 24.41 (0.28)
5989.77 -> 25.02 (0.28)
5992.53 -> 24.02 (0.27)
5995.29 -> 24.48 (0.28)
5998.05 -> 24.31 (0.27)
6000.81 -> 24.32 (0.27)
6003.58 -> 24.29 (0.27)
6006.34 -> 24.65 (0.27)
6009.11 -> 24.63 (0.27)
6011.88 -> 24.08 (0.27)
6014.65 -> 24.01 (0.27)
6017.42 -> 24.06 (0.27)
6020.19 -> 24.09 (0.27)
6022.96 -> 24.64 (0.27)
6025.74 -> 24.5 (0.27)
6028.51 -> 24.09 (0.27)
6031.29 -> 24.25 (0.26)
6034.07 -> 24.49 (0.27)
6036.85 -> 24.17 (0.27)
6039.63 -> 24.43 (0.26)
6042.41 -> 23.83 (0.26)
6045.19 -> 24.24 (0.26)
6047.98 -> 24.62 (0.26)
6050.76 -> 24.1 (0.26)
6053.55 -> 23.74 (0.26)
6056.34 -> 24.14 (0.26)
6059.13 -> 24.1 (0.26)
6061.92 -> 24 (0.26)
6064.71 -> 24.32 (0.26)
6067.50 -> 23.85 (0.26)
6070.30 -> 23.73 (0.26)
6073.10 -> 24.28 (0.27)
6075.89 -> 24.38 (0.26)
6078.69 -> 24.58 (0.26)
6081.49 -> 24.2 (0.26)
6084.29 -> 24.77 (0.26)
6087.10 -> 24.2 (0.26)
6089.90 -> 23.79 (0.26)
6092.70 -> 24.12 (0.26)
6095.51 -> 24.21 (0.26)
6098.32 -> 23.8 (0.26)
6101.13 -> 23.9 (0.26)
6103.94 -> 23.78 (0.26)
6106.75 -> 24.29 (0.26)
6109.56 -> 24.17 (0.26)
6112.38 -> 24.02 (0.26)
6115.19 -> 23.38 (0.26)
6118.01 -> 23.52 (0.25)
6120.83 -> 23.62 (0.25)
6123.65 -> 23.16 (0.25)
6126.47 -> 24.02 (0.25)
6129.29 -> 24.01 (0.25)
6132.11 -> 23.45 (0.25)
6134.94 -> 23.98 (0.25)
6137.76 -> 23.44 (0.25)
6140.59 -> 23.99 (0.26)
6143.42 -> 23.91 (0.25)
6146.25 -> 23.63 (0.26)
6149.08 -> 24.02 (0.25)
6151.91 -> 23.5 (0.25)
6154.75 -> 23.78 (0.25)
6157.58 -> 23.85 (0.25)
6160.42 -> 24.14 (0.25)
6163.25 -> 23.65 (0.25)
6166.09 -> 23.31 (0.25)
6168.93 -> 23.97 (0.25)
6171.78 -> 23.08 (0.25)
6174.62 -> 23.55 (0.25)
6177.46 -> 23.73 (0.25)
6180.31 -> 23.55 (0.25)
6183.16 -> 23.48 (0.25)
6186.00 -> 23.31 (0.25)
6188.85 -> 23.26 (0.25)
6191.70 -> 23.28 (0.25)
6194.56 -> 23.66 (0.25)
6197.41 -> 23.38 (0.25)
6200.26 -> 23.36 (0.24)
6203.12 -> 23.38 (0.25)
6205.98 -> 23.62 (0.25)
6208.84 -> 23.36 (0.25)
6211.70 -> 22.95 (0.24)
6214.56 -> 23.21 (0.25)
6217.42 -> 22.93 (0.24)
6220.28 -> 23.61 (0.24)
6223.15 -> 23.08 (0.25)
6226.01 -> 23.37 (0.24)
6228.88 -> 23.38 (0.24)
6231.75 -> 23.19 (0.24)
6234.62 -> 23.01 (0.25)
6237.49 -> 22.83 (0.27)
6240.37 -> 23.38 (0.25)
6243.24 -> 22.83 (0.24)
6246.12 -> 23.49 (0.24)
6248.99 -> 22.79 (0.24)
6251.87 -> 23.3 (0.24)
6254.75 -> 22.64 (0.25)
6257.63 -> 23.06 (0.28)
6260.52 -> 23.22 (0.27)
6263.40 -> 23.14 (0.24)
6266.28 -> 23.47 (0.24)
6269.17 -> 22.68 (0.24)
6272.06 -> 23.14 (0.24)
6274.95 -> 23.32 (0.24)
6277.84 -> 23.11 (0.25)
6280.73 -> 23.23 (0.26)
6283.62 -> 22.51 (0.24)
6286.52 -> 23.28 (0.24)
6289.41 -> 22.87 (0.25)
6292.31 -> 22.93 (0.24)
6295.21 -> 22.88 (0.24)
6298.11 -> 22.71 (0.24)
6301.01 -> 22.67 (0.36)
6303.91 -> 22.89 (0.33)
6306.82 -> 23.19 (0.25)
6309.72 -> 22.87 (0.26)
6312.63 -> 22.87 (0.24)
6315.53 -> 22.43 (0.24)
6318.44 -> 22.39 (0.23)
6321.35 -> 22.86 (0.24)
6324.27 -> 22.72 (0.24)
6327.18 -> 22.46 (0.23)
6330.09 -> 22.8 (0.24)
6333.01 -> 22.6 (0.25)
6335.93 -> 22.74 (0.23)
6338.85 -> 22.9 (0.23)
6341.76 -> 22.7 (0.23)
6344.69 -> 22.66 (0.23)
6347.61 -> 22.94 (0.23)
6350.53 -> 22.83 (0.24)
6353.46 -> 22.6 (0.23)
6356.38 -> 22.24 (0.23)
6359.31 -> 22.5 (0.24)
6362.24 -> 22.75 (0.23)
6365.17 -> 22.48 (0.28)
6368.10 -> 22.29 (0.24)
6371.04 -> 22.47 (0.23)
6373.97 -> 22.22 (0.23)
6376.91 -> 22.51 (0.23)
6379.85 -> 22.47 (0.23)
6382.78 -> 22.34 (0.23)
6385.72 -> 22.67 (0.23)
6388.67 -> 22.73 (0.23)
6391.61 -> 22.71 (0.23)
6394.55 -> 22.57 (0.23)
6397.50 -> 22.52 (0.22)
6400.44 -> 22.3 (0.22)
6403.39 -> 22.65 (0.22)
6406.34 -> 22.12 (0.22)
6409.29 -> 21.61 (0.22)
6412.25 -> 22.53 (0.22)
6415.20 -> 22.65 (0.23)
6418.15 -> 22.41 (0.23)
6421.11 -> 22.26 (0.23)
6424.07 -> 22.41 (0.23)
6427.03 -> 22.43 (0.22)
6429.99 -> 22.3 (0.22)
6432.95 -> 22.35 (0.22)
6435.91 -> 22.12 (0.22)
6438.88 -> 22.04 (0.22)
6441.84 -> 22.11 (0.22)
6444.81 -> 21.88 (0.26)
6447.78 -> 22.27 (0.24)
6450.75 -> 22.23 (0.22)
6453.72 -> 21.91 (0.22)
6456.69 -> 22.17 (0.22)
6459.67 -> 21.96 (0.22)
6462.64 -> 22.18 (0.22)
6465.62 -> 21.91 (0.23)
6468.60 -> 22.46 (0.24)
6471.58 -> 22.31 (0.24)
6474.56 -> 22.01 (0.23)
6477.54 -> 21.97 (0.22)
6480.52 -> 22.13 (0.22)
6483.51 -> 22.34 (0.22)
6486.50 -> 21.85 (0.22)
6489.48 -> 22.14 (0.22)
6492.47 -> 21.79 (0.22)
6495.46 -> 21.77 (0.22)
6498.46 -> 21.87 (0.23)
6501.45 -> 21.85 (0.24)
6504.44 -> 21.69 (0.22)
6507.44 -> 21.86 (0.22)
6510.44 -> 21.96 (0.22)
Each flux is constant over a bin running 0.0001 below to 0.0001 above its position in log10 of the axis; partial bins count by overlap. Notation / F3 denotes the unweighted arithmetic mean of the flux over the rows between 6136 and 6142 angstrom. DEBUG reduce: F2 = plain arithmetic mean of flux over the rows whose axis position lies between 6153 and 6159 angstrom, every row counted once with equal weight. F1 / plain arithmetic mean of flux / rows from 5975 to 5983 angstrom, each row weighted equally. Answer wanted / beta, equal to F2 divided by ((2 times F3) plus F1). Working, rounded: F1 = 24.7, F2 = 23.8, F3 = 23.7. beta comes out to 0.330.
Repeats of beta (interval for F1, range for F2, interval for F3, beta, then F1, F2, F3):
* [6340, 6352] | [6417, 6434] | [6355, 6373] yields 0.330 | 22.8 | 22.4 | 22.5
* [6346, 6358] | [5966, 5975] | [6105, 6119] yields 0.351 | 22.7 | 24.7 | 23.9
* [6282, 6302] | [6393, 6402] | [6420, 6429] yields 0.332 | 22.8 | 22.5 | 22.4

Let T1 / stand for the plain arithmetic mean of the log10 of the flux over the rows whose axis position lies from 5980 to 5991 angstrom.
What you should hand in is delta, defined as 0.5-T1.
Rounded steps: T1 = 1.39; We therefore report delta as -0.893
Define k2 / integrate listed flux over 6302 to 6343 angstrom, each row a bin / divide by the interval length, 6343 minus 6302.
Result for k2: 22.7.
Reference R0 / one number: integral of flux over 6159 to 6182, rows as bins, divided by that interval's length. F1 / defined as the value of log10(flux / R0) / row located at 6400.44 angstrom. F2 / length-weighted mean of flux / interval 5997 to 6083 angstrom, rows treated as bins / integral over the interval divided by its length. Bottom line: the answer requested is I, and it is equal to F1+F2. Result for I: 24.2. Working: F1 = -0.025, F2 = 24.2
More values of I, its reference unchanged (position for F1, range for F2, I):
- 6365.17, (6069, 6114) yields 24.1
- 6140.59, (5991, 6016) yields 24.3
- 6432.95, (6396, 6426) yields 22.3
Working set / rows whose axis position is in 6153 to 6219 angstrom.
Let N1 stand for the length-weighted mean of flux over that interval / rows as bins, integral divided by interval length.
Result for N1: 23.5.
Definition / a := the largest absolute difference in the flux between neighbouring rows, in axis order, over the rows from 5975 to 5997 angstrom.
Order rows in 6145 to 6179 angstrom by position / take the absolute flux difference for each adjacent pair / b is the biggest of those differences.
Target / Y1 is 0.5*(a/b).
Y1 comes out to 0.562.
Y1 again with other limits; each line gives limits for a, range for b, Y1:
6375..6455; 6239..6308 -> 0.582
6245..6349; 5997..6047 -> 0.658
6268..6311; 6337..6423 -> 0.418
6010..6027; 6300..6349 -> 0.585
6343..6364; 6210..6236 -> 0.265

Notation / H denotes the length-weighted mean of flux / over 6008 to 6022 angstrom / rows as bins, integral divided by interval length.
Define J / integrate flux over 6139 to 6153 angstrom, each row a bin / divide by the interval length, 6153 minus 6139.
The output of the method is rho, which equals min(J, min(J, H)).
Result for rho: 23.8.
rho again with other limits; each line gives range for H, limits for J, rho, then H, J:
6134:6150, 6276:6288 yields 23.1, 23.8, 23.1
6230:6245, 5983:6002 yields 23.1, 23.1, 24.5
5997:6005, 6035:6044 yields 24.2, 24.3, 24.2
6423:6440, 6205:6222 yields 22.3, 22.3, 23.3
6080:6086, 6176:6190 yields 23.5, 24.4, 23.5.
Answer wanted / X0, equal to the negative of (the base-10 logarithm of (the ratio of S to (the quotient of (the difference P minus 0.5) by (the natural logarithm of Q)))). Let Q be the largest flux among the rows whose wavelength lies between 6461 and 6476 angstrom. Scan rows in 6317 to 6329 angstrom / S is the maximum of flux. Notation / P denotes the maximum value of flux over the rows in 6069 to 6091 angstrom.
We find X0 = -0.47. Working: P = 24.77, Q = 22.46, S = 22.86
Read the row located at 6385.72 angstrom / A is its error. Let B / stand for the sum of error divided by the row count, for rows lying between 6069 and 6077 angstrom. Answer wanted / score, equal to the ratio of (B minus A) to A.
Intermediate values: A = 0.230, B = 0.263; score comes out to 0.14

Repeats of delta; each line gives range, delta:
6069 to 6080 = -0.885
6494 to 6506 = -0.838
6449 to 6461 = -0.844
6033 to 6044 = -0.884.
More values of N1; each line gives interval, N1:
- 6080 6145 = 23.9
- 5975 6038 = 24.4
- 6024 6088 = 24.2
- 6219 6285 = 23.1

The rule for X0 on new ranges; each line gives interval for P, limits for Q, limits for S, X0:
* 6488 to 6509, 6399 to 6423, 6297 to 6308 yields -0.52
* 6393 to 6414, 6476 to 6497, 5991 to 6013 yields -0.54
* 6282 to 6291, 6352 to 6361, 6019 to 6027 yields -0.53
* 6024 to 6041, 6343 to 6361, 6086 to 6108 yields -0.50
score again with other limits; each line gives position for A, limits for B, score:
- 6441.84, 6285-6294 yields 0.11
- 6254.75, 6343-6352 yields -0.07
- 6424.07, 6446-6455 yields -0.01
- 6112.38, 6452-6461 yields -0.15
